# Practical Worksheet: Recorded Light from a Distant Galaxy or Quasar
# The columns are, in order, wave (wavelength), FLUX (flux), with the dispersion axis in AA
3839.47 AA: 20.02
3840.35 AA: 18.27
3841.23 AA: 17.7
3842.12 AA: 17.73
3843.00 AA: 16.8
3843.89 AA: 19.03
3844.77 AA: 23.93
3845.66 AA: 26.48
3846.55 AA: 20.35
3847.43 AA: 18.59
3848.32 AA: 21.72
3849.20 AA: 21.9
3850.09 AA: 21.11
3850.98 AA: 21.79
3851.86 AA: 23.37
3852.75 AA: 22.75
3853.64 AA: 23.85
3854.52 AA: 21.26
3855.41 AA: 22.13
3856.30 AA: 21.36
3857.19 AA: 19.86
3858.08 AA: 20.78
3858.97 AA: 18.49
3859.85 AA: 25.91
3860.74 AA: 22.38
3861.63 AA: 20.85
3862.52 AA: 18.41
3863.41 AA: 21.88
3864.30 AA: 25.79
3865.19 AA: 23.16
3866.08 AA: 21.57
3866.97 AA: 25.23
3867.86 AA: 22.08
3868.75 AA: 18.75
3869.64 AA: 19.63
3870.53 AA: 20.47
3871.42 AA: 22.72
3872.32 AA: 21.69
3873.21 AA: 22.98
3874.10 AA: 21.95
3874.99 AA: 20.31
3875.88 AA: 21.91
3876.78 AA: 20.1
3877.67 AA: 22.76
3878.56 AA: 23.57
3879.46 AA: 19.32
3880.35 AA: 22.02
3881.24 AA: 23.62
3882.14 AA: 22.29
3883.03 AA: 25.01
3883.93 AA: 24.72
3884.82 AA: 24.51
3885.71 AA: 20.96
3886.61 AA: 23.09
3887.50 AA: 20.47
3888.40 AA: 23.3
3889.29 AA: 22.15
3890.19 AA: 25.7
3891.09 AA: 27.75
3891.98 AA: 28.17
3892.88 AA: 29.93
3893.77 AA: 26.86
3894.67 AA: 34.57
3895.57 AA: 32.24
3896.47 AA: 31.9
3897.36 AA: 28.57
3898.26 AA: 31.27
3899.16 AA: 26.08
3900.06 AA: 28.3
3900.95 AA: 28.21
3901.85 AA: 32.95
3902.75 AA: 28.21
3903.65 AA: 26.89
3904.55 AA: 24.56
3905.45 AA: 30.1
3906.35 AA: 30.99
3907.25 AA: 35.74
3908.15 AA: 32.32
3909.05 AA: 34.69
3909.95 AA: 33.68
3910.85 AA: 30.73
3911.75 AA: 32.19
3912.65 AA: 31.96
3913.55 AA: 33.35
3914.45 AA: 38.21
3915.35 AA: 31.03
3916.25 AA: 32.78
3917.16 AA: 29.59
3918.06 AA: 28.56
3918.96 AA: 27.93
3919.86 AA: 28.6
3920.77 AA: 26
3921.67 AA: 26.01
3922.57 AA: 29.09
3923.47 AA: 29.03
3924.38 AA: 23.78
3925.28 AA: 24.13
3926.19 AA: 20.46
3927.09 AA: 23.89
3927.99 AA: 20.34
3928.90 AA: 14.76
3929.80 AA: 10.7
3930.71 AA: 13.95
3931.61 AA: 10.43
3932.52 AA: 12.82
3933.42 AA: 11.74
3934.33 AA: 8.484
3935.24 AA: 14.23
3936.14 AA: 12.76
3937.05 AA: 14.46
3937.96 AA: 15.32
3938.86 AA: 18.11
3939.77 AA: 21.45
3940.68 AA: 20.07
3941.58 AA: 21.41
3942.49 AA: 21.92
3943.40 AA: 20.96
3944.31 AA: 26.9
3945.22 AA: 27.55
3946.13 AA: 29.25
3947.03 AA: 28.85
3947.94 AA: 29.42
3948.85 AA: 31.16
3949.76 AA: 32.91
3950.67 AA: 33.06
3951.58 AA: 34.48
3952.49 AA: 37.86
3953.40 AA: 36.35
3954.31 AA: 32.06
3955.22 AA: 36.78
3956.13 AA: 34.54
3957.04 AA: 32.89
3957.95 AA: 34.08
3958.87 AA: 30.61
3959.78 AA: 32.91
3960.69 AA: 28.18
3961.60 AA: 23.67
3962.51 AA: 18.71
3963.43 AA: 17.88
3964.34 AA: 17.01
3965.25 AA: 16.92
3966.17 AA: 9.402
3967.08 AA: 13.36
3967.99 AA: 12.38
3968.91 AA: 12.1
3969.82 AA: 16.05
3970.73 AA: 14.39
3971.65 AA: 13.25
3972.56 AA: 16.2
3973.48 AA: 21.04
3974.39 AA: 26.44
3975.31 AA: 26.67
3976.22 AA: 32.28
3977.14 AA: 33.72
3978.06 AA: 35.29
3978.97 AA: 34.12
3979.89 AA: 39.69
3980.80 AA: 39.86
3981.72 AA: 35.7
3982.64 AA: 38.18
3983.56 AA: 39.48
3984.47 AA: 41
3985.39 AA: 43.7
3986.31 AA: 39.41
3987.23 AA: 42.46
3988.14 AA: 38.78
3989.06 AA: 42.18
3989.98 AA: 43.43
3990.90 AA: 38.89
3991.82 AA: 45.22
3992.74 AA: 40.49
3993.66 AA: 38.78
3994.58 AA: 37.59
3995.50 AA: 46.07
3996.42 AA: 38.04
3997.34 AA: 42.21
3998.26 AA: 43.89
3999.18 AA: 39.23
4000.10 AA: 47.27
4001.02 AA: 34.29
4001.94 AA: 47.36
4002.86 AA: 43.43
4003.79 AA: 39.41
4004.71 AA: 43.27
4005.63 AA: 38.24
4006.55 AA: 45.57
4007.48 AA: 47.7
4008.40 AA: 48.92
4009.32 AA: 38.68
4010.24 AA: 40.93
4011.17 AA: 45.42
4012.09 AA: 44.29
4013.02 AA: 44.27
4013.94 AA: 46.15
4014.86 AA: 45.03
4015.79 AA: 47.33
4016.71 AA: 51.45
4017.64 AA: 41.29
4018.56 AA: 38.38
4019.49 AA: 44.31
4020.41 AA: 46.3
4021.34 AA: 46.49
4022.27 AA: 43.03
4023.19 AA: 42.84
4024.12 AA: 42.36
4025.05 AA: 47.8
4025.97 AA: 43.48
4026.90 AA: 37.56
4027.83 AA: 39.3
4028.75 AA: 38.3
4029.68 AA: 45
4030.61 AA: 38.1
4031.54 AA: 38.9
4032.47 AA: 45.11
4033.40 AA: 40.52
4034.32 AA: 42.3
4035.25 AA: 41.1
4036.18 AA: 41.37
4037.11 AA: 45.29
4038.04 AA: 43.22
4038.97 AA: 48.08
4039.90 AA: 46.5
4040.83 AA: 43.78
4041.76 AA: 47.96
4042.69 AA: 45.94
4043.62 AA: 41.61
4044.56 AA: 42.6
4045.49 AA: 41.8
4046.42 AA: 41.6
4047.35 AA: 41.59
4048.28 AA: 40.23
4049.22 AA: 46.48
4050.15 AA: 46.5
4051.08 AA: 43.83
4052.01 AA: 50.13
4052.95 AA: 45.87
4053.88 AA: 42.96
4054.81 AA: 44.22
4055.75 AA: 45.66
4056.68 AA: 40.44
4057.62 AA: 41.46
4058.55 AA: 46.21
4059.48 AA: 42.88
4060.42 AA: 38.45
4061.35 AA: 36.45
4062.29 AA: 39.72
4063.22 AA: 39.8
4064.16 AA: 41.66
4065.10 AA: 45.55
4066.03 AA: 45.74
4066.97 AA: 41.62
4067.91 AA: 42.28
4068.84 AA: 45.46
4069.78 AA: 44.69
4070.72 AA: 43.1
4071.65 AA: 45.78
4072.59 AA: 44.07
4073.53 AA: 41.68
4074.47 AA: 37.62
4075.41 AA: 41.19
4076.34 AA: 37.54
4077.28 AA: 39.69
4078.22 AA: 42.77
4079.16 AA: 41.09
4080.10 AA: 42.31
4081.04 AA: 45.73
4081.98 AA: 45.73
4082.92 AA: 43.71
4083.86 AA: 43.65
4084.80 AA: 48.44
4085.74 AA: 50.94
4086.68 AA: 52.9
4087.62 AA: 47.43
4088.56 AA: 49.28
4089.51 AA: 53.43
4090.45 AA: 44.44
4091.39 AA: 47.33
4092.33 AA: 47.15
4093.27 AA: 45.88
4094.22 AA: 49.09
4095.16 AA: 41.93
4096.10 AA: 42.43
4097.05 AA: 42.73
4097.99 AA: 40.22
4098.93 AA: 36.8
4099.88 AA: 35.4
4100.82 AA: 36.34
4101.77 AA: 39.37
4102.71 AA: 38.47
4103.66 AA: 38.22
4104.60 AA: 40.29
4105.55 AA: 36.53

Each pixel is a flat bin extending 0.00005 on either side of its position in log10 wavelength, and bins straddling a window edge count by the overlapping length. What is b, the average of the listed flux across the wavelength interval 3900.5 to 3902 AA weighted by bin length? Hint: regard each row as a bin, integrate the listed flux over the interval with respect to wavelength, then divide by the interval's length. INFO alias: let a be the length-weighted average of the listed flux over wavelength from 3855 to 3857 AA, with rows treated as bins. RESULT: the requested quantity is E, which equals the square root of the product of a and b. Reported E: 25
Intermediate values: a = 21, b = 30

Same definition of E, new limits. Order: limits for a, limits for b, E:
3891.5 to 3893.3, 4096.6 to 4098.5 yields 35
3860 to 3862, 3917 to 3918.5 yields 25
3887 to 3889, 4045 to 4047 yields 30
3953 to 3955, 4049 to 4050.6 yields 40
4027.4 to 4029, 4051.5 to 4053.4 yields 43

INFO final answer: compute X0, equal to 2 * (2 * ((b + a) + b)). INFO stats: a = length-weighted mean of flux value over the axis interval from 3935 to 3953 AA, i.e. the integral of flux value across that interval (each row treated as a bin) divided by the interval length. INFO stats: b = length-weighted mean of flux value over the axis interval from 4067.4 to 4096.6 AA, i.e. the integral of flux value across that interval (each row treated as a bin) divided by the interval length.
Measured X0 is 457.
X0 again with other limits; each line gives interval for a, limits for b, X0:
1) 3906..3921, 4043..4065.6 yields 470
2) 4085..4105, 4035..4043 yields 535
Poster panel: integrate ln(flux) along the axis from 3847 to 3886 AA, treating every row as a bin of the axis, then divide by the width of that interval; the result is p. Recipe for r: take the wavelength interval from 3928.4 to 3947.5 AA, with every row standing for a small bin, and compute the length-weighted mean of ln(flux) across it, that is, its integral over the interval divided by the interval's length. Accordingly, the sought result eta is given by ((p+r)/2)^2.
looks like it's 8.7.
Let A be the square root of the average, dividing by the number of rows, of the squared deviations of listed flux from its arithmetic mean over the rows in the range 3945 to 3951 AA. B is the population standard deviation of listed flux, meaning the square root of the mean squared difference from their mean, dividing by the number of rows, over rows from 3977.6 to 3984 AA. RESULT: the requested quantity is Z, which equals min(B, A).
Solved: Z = 2.0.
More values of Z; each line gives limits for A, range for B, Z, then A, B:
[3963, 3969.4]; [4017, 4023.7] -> 2.6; 2.9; 2.64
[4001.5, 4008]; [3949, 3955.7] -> 2.1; 3.4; 2.07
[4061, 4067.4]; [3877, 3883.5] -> 1.6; 3.1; 1.65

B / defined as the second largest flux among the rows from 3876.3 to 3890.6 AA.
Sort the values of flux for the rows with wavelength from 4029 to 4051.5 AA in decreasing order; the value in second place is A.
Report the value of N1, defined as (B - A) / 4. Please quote -6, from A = 47.96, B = 25.01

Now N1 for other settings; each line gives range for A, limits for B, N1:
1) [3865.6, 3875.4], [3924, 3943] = 0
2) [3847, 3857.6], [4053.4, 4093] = 7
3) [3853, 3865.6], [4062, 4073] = 5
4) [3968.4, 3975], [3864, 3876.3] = 1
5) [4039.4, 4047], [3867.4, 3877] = -6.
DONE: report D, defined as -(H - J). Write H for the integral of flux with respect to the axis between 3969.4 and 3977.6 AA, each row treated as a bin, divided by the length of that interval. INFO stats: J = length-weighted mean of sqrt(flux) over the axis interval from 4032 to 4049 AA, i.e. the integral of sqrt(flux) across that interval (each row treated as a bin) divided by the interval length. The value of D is -16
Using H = 22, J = 6.6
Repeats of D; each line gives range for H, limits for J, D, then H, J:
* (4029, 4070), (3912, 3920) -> -38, 43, 5.6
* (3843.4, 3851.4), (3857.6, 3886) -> -17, 22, 4.7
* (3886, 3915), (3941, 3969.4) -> -24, 29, 5.1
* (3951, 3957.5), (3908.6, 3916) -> -29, 35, 5.8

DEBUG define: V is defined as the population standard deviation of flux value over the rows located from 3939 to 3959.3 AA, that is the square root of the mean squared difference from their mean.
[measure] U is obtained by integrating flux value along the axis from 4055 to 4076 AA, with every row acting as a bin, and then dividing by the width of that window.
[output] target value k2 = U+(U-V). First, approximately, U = 42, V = 5.4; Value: 79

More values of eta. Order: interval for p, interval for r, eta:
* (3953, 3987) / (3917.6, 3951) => 9.8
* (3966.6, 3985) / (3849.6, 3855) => 10.0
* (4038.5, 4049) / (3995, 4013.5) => 14.2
